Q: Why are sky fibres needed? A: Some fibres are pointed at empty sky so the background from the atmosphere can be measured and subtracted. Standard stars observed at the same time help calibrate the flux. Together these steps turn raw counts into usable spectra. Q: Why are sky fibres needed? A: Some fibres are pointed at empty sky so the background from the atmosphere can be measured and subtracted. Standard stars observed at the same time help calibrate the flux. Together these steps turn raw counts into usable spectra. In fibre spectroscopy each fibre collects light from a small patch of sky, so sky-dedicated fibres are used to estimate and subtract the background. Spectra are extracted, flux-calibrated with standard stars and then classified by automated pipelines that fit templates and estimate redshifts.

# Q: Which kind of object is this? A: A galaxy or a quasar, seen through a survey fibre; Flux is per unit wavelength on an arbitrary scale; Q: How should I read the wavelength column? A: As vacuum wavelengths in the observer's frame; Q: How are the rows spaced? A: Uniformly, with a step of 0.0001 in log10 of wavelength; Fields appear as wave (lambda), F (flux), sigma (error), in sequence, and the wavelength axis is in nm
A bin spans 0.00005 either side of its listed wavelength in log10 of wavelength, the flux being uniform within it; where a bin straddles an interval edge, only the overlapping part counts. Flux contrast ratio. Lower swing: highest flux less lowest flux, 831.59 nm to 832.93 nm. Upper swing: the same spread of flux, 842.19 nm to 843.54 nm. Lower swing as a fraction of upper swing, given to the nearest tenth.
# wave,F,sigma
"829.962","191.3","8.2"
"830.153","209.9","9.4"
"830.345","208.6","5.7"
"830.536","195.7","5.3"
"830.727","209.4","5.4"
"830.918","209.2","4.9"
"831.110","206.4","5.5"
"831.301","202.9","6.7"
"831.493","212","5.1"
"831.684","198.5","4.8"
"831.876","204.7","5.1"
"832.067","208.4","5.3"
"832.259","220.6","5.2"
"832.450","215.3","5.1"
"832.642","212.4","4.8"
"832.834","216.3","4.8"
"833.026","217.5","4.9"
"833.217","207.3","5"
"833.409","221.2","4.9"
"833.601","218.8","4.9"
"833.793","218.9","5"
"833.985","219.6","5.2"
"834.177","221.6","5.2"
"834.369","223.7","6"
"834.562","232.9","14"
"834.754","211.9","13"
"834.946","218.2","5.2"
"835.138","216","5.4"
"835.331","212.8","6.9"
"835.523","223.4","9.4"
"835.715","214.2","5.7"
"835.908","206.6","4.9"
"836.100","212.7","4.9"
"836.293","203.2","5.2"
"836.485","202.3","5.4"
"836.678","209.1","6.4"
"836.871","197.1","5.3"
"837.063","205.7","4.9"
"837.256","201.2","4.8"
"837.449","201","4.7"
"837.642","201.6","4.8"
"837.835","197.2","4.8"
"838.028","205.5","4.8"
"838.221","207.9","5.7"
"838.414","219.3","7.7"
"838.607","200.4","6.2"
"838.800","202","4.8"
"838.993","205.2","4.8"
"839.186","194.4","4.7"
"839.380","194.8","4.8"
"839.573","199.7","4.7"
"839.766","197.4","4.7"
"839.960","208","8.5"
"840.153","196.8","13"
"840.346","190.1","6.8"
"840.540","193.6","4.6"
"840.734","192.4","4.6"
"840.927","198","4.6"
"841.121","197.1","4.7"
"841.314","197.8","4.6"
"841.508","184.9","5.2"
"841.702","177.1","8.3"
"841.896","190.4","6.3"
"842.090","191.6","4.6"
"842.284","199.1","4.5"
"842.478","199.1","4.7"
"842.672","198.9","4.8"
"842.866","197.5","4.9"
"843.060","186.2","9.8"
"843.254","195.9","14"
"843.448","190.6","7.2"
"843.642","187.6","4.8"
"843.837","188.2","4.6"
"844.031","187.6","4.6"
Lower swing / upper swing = 1.7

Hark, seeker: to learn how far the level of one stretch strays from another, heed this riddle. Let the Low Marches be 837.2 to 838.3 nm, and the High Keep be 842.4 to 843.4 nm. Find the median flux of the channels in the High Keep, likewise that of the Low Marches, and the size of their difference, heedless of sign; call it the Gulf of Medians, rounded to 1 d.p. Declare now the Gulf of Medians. 3.9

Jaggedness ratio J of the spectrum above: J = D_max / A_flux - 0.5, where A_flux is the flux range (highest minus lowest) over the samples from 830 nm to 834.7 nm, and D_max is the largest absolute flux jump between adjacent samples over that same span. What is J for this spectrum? -0.13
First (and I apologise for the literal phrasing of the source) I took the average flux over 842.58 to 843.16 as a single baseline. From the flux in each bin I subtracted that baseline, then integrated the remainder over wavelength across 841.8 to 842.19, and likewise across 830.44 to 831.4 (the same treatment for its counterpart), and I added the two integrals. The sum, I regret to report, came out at 8.8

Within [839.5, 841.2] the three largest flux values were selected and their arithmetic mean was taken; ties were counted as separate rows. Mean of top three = 202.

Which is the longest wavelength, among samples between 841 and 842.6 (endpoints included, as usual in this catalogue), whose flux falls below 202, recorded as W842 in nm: 842.478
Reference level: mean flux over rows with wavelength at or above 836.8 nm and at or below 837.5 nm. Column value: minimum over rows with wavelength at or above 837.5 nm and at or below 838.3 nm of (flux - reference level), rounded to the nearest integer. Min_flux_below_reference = -4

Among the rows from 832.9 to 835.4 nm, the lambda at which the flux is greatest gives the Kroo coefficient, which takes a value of 834.562 nm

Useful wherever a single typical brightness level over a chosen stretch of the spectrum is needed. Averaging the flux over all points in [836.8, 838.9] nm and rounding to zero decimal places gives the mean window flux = 204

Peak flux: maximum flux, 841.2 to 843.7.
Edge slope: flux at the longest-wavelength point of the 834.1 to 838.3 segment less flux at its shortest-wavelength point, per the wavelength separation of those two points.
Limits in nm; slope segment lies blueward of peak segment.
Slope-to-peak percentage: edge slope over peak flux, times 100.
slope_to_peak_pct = -2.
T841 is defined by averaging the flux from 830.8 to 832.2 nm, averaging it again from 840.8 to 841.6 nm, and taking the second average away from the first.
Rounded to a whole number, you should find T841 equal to 12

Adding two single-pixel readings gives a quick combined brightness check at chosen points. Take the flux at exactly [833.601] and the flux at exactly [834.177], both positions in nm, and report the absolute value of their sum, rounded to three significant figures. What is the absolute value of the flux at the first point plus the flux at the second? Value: 440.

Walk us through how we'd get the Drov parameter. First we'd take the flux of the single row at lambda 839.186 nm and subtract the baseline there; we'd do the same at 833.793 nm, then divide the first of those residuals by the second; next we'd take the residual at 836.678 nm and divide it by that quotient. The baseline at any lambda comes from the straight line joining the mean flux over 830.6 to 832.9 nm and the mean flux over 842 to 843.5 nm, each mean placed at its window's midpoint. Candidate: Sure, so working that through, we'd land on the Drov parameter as -14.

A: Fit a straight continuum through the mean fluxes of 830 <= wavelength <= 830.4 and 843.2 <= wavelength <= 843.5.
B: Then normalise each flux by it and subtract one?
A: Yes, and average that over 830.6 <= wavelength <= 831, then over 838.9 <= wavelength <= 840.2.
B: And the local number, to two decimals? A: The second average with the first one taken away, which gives 0.00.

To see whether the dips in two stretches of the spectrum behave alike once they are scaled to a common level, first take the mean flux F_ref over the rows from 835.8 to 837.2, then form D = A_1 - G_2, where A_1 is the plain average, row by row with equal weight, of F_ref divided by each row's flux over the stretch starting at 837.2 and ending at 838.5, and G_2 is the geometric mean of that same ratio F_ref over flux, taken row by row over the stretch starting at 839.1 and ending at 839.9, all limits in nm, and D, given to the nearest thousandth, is -0.041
